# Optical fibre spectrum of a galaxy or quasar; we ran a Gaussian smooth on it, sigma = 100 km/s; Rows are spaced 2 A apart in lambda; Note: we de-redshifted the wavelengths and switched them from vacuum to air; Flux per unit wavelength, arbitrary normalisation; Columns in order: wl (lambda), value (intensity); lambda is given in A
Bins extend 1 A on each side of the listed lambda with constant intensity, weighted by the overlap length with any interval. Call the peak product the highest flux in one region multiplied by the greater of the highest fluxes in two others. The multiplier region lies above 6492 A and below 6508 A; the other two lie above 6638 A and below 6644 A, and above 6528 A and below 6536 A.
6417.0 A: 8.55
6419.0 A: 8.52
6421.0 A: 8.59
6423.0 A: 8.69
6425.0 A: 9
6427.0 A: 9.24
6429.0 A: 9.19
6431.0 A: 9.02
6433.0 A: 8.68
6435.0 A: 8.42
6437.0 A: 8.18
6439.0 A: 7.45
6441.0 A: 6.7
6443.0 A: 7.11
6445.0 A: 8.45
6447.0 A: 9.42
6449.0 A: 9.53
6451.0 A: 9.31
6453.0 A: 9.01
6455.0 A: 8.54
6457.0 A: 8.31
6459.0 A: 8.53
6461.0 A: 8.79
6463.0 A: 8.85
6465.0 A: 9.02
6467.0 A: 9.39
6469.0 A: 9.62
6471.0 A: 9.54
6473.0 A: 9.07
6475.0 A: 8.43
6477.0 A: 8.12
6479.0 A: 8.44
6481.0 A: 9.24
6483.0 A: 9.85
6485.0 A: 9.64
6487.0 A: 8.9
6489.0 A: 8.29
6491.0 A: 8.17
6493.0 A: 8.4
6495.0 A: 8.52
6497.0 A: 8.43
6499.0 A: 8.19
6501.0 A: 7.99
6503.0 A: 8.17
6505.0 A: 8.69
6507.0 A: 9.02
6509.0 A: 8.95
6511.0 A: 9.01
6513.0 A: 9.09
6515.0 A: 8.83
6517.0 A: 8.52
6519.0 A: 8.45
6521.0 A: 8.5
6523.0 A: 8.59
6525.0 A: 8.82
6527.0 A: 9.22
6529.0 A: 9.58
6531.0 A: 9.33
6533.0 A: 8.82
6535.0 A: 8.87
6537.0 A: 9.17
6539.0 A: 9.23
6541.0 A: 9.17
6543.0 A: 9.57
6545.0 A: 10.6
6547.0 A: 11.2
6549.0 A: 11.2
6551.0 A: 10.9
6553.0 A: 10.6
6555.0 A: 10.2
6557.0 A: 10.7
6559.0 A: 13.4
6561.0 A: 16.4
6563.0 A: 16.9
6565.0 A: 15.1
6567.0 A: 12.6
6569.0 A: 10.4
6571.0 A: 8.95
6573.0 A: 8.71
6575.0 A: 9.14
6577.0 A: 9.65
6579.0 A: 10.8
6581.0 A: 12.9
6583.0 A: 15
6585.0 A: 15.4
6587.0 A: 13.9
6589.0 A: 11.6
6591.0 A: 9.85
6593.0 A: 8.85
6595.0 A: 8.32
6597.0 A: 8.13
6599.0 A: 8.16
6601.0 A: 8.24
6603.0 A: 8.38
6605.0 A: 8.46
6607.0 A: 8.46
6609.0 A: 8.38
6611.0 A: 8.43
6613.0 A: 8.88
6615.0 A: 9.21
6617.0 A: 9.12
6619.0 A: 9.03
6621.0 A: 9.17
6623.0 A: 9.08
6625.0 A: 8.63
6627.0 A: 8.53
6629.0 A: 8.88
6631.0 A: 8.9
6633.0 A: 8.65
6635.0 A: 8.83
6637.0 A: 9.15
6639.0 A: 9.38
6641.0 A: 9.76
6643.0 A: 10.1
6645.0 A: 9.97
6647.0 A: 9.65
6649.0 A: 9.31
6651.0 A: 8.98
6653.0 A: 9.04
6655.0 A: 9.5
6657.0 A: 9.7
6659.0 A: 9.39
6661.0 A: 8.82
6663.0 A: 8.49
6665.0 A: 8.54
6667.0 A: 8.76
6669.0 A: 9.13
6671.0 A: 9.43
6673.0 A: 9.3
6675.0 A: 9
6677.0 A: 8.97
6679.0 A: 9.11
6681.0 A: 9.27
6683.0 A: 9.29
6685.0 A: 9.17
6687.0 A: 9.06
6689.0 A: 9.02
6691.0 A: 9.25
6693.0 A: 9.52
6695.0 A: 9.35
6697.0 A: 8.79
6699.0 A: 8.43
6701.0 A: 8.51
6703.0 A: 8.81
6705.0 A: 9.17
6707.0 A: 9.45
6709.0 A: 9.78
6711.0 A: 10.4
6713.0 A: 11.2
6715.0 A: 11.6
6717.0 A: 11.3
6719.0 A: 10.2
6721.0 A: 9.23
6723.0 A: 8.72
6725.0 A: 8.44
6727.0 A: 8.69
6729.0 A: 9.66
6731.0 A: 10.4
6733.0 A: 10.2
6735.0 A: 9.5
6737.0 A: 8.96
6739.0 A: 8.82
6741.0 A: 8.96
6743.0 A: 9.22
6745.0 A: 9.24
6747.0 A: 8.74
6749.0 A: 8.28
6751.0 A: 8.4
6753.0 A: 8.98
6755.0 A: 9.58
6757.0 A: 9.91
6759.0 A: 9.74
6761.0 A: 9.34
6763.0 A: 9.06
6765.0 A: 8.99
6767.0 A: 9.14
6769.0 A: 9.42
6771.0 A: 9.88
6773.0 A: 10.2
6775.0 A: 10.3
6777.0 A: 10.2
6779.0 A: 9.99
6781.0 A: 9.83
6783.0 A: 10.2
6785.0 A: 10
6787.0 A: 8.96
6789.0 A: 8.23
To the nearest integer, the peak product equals 91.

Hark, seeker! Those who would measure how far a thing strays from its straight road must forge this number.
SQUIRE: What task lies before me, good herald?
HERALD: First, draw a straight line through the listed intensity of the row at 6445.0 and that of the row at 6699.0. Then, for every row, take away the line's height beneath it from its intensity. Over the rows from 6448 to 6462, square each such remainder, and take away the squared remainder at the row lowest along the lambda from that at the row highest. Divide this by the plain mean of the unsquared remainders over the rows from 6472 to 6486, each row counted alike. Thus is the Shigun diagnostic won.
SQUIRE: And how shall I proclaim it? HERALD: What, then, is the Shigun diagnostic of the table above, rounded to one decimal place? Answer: -2.0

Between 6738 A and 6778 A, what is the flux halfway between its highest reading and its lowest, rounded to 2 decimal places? 9.29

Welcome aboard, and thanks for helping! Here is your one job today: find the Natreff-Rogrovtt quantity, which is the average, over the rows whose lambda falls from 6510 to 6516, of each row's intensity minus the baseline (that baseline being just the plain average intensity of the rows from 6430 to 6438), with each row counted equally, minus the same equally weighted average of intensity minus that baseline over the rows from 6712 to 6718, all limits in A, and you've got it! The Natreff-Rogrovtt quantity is -2.4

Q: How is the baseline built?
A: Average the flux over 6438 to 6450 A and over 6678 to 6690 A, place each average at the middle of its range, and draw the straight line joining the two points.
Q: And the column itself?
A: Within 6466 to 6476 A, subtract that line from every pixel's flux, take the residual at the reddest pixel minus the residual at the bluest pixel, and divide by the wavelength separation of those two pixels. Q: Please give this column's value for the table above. -0.12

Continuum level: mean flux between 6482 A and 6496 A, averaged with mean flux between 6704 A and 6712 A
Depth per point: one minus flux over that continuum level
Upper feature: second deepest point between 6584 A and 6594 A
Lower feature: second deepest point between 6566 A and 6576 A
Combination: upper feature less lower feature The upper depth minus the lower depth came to -0.10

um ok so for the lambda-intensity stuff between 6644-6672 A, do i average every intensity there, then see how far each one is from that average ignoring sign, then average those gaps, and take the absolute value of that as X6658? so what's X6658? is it 0.37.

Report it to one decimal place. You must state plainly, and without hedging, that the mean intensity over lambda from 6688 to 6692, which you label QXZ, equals 9.1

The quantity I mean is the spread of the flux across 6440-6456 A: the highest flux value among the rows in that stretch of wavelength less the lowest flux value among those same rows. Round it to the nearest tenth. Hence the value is 2.8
